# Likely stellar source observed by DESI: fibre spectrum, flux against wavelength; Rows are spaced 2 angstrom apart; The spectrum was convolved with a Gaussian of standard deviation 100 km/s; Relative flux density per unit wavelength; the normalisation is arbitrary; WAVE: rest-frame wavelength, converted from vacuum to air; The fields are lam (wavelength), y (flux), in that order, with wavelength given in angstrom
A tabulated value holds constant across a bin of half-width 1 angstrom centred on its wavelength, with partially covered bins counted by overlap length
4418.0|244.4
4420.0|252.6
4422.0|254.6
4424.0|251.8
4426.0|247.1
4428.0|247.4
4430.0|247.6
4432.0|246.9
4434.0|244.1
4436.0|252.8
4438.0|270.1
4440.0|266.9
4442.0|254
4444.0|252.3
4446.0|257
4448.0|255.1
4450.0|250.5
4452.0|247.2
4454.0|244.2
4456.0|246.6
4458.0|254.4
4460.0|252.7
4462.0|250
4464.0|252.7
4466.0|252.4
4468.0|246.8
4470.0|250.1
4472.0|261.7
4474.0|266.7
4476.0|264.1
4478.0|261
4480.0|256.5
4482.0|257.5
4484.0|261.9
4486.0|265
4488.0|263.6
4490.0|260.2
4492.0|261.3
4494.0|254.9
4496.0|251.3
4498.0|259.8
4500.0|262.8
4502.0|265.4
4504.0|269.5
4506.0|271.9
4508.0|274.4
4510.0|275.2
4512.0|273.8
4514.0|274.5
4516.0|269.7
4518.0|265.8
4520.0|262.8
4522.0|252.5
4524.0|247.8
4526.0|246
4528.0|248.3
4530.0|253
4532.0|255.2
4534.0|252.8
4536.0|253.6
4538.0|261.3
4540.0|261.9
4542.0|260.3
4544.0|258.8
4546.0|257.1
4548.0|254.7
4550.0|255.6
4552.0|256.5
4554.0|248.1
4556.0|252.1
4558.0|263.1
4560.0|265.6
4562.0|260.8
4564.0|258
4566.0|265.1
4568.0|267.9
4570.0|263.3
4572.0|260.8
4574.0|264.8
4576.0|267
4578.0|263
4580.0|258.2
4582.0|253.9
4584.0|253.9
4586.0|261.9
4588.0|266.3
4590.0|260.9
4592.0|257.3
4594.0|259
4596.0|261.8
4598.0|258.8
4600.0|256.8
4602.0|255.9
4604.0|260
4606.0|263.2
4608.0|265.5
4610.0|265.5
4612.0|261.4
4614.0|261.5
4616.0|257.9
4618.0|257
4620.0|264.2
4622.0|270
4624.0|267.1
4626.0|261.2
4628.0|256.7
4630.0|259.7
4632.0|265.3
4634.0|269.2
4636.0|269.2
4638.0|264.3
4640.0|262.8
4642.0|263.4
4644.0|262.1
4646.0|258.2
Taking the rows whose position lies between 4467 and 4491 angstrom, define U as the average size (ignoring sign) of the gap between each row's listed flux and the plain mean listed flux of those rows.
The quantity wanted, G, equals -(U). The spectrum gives -4.6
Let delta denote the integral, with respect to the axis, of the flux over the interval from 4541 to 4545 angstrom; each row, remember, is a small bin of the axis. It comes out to 1038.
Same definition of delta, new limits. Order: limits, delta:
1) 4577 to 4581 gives 1042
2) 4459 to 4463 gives 1005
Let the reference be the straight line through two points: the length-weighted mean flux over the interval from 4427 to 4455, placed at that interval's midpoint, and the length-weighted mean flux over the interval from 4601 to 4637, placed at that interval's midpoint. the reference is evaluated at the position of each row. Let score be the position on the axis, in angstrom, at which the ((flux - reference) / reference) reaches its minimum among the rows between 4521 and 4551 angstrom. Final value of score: 4526.0 angstrom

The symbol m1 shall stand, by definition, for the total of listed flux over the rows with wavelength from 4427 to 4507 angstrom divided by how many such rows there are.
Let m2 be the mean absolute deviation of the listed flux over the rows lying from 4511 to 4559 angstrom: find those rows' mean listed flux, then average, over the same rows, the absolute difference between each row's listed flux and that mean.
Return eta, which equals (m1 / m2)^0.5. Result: 6.4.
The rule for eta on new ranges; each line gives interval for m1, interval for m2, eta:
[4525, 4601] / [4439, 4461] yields 7.8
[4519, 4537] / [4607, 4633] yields 8.6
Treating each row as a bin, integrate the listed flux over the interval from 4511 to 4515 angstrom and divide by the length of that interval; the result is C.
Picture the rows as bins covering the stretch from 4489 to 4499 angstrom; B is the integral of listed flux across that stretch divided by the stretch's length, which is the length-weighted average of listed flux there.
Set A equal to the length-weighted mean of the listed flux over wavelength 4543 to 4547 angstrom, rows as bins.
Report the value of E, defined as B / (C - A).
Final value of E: 16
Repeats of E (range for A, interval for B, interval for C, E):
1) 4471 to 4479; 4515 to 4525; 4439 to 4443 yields -89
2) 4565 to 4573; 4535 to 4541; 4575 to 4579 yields 357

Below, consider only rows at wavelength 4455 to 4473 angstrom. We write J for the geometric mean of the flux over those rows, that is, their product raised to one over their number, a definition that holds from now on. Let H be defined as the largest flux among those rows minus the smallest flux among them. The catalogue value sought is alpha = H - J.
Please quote -237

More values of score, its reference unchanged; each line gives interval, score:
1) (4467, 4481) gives 4468.0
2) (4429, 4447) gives 4434.0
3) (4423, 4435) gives 4434.0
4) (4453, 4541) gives 4526.0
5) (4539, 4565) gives 4554.0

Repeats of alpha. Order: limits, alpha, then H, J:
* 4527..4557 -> -241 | 14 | 255.3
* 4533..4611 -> -240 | 20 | 259.7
